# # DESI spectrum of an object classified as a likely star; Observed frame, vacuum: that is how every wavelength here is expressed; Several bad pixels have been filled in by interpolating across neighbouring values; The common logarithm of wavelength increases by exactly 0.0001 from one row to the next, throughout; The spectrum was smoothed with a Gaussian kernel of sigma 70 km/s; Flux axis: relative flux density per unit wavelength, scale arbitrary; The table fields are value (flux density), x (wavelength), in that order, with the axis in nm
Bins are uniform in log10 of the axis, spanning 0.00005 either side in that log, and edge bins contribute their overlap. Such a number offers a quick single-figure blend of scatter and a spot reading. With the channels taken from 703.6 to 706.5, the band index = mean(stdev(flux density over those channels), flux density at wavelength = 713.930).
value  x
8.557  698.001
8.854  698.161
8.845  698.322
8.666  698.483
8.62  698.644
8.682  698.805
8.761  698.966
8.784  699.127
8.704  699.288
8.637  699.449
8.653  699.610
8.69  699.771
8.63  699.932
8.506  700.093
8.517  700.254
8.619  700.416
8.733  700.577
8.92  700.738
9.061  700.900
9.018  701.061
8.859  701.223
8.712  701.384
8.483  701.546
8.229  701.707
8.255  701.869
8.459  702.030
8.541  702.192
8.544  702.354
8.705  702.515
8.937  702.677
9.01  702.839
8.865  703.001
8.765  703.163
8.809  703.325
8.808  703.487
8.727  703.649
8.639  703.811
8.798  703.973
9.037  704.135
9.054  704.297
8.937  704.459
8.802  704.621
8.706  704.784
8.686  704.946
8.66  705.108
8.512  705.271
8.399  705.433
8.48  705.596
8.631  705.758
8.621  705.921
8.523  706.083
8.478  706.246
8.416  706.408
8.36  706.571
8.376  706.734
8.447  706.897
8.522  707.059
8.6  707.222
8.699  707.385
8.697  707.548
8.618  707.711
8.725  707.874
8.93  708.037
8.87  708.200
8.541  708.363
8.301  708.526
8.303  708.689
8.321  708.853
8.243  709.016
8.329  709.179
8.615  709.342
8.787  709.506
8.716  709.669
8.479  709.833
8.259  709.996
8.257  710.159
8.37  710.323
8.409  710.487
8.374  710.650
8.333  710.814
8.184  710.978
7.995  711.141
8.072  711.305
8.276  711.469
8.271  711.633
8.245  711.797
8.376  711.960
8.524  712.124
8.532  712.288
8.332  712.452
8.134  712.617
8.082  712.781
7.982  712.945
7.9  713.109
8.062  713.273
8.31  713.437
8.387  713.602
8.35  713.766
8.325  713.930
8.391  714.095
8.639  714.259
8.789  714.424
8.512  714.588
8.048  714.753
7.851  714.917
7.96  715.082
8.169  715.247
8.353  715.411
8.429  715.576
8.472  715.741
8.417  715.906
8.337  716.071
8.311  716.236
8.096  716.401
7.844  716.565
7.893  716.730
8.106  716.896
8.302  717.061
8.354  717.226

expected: 4.26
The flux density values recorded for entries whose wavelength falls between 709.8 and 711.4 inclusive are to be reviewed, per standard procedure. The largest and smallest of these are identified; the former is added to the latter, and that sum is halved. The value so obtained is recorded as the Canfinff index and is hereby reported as 8.24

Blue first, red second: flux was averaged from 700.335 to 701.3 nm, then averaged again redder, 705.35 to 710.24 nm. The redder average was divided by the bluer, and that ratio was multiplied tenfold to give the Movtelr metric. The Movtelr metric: 9.61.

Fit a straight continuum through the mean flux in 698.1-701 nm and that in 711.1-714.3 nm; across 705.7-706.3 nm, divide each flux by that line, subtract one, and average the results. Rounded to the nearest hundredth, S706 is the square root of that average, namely 0.09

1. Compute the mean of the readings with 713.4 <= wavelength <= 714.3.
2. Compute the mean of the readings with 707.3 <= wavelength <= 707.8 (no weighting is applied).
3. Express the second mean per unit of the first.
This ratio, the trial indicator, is 1.03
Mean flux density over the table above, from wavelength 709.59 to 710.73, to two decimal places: 8.41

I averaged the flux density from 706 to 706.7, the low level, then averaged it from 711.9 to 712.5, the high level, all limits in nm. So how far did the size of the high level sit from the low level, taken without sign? 0.0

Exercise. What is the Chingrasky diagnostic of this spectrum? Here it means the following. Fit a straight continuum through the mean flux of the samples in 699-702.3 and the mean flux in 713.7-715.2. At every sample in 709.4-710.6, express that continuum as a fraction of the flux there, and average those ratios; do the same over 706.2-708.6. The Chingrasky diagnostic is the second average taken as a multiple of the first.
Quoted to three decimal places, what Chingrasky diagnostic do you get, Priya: 0.995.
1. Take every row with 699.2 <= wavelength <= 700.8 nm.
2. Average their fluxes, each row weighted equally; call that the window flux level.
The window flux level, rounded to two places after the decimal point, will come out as 8.66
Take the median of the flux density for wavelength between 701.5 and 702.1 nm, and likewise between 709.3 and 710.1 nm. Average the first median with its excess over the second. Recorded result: 4.05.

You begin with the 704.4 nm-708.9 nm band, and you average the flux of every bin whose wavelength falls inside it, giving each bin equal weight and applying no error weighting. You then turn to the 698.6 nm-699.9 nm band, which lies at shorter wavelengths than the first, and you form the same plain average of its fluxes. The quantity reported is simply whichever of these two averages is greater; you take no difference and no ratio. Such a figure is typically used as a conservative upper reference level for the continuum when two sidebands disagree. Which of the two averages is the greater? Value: 8.69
